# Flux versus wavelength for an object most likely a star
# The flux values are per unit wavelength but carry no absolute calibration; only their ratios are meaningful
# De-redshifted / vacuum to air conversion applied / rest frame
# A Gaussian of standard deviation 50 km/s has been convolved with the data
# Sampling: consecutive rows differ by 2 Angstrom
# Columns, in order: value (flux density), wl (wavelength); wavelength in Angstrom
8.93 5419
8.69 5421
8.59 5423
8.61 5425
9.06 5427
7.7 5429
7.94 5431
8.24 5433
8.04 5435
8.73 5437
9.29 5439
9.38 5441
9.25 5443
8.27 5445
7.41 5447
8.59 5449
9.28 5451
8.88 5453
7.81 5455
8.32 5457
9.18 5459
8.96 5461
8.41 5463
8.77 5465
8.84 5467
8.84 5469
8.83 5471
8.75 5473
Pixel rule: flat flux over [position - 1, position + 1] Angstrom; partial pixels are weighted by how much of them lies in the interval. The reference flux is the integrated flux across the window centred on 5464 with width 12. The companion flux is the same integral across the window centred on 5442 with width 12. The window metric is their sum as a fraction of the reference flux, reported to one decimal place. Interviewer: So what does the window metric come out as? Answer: 2.0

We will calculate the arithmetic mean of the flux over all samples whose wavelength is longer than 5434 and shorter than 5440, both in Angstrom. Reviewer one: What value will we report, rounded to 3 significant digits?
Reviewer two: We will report 8.69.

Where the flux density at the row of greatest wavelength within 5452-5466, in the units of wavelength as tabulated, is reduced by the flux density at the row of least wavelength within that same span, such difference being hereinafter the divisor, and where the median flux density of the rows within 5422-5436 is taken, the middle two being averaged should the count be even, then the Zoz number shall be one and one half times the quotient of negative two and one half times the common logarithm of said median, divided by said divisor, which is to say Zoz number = 31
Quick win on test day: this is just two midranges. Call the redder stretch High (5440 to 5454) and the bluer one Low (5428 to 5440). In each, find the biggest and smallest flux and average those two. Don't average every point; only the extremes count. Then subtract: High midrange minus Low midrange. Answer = -0.10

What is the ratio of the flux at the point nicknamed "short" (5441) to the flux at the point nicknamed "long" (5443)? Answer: 1.01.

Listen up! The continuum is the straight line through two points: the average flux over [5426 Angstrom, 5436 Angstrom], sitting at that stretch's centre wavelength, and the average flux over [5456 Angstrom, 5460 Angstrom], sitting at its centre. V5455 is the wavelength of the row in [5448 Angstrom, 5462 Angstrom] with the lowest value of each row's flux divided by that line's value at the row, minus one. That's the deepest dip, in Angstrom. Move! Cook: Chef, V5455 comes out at 5455 Angstrom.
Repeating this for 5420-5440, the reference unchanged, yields 5429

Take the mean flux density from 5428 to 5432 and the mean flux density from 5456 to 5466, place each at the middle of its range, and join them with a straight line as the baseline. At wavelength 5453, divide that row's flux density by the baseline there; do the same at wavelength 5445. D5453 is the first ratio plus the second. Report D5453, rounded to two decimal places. 2.05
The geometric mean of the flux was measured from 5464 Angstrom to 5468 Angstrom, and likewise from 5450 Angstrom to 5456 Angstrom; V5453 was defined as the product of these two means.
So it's 76.0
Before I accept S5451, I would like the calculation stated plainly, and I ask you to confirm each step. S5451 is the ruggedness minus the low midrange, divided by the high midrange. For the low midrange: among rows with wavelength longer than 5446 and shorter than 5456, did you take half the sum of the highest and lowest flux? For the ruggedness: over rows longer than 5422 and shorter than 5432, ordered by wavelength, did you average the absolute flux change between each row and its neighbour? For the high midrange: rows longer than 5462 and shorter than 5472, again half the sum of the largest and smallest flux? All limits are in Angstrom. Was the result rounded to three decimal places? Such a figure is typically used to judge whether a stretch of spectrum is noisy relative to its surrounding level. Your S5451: -0.908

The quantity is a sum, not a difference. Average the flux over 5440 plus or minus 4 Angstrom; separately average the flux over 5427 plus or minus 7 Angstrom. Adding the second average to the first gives 17.6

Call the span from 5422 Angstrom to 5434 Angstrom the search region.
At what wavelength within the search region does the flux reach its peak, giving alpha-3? 5427 Angstrom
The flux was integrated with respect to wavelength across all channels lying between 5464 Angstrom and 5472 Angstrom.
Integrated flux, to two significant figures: 71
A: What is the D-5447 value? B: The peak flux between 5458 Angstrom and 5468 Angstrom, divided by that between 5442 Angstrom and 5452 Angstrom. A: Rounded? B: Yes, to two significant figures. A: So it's 0.99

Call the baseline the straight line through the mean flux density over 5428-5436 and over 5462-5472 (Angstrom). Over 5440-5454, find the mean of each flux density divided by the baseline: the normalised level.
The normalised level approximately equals 1.05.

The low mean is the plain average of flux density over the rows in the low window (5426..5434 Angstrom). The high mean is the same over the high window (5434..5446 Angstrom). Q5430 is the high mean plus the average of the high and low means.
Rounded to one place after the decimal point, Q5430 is 17.4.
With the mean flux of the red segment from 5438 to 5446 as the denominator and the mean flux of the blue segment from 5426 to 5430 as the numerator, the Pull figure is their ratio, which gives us 0.93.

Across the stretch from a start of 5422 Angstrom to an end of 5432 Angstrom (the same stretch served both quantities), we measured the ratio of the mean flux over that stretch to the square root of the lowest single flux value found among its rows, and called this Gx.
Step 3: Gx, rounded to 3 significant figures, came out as 3.02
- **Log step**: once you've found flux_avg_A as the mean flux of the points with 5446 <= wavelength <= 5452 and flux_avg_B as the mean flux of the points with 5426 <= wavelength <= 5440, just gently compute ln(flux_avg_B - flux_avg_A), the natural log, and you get -6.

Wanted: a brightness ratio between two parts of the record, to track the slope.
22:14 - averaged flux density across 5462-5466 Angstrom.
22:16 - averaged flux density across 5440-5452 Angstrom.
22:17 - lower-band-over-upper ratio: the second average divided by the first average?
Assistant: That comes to 1.01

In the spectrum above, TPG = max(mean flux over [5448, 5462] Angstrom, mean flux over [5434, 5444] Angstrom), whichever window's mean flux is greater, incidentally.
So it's 8.94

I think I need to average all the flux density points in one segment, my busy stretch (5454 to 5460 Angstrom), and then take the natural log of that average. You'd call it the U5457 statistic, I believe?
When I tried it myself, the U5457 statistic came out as 2.13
